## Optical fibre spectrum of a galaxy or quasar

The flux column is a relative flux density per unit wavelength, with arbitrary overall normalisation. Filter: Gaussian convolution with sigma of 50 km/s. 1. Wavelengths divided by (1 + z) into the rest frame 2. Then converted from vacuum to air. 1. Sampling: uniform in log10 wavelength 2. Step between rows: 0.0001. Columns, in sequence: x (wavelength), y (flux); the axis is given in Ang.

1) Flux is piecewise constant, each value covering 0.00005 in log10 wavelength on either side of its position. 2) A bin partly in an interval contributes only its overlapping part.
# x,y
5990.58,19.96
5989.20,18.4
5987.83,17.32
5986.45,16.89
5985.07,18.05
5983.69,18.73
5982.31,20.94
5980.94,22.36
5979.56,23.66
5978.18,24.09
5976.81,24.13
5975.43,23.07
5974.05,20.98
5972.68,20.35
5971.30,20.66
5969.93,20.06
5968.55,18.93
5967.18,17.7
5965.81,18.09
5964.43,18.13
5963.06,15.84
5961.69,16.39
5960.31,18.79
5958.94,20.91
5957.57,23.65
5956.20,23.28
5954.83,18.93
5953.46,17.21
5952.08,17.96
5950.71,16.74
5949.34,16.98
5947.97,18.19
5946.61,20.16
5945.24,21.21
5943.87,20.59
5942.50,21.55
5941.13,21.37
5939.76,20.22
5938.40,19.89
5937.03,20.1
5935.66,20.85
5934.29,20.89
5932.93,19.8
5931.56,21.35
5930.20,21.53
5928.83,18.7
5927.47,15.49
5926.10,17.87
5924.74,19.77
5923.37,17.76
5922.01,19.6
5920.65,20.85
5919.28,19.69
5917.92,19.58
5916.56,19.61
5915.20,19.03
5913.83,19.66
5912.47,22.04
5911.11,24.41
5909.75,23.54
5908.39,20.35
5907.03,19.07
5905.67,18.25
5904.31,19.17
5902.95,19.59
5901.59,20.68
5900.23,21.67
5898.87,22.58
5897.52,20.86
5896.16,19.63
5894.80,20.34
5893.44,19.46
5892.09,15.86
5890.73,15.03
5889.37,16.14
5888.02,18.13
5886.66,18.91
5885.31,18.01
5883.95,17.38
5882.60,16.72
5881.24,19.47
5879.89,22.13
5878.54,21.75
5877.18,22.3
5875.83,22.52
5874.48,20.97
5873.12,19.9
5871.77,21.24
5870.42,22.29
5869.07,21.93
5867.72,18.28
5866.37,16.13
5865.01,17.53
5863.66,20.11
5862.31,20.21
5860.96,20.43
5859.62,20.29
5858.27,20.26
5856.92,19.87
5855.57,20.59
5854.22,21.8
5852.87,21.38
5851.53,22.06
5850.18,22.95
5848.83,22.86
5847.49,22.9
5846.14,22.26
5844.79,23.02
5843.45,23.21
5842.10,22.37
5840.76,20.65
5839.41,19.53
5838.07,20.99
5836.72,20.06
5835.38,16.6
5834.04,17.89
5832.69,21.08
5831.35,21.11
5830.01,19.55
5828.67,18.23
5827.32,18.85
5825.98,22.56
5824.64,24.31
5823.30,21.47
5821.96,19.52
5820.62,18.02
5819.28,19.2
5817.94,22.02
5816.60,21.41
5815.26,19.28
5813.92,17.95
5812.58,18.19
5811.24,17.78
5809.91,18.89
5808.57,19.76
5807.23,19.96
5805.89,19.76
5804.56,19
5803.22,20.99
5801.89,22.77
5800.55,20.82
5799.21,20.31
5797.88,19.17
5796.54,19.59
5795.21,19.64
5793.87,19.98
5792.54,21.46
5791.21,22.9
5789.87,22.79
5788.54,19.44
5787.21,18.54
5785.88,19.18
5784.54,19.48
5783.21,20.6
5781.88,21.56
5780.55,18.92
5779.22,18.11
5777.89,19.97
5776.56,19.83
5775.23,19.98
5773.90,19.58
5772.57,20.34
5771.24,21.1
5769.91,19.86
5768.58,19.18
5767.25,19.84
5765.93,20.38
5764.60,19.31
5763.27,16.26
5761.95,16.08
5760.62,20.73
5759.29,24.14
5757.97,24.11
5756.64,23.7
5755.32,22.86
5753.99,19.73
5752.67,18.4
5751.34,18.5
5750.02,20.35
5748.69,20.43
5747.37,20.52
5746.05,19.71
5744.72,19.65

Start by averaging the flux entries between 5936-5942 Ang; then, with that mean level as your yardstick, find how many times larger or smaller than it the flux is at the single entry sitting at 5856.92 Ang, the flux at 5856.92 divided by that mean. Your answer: 0.97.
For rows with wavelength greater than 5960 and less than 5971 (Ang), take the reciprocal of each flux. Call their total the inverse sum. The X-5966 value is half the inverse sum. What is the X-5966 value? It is 0.223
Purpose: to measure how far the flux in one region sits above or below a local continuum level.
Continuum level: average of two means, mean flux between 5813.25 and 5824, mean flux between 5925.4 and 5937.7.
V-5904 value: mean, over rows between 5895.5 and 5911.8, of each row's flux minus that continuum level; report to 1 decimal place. 1.1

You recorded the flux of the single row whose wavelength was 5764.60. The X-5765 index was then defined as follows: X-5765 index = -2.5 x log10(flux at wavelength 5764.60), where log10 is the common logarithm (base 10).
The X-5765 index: -3.21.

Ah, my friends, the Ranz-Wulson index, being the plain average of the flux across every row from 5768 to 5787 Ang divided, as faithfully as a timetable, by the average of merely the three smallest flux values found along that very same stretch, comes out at 1.06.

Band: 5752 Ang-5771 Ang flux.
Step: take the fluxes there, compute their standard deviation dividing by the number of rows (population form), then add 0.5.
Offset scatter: 3.0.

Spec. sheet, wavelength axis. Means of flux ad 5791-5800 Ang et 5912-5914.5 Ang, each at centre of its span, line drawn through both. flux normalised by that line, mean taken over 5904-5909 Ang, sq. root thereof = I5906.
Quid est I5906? 0.96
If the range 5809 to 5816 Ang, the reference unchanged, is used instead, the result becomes 0.95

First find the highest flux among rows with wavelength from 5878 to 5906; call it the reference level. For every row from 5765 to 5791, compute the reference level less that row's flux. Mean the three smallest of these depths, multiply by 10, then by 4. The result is 31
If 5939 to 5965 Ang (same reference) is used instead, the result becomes -10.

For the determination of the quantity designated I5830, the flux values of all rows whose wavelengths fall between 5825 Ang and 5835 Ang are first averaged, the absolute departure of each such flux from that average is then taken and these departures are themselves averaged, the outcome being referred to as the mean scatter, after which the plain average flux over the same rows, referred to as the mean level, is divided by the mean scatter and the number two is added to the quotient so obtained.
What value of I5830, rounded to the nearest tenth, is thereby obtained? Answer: 15.8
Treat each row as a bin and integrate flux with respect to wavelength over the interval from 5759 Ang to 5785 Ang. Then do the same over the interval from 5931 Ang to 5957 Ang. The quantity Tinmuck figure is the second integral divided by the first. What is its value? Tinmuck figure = 1.0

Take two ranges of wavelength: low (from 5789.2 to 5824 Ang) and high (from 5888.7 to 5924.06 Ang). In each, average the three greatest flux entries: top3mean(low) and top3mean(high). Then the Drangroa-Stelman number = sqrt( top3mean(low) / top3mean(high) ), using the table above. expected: 0.99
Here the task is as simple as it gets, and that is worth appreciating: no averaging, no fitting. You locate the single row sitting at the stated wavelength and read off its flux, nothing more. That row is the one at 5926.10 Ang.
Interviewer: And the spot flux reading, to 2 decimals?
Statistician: 17.87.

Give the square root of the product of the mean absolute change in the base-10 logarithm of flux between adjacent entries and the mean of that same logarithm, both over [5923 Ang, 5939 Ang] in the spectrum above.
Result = 0.210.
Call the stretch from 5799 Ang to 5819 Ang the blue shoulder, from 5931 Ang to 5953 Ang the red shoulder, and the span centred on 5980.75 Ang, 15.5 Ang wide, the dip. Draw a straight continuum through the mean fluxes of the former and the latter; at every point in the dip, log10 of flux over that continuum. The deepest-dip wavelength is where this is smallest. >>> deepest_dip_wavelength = 5986.45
